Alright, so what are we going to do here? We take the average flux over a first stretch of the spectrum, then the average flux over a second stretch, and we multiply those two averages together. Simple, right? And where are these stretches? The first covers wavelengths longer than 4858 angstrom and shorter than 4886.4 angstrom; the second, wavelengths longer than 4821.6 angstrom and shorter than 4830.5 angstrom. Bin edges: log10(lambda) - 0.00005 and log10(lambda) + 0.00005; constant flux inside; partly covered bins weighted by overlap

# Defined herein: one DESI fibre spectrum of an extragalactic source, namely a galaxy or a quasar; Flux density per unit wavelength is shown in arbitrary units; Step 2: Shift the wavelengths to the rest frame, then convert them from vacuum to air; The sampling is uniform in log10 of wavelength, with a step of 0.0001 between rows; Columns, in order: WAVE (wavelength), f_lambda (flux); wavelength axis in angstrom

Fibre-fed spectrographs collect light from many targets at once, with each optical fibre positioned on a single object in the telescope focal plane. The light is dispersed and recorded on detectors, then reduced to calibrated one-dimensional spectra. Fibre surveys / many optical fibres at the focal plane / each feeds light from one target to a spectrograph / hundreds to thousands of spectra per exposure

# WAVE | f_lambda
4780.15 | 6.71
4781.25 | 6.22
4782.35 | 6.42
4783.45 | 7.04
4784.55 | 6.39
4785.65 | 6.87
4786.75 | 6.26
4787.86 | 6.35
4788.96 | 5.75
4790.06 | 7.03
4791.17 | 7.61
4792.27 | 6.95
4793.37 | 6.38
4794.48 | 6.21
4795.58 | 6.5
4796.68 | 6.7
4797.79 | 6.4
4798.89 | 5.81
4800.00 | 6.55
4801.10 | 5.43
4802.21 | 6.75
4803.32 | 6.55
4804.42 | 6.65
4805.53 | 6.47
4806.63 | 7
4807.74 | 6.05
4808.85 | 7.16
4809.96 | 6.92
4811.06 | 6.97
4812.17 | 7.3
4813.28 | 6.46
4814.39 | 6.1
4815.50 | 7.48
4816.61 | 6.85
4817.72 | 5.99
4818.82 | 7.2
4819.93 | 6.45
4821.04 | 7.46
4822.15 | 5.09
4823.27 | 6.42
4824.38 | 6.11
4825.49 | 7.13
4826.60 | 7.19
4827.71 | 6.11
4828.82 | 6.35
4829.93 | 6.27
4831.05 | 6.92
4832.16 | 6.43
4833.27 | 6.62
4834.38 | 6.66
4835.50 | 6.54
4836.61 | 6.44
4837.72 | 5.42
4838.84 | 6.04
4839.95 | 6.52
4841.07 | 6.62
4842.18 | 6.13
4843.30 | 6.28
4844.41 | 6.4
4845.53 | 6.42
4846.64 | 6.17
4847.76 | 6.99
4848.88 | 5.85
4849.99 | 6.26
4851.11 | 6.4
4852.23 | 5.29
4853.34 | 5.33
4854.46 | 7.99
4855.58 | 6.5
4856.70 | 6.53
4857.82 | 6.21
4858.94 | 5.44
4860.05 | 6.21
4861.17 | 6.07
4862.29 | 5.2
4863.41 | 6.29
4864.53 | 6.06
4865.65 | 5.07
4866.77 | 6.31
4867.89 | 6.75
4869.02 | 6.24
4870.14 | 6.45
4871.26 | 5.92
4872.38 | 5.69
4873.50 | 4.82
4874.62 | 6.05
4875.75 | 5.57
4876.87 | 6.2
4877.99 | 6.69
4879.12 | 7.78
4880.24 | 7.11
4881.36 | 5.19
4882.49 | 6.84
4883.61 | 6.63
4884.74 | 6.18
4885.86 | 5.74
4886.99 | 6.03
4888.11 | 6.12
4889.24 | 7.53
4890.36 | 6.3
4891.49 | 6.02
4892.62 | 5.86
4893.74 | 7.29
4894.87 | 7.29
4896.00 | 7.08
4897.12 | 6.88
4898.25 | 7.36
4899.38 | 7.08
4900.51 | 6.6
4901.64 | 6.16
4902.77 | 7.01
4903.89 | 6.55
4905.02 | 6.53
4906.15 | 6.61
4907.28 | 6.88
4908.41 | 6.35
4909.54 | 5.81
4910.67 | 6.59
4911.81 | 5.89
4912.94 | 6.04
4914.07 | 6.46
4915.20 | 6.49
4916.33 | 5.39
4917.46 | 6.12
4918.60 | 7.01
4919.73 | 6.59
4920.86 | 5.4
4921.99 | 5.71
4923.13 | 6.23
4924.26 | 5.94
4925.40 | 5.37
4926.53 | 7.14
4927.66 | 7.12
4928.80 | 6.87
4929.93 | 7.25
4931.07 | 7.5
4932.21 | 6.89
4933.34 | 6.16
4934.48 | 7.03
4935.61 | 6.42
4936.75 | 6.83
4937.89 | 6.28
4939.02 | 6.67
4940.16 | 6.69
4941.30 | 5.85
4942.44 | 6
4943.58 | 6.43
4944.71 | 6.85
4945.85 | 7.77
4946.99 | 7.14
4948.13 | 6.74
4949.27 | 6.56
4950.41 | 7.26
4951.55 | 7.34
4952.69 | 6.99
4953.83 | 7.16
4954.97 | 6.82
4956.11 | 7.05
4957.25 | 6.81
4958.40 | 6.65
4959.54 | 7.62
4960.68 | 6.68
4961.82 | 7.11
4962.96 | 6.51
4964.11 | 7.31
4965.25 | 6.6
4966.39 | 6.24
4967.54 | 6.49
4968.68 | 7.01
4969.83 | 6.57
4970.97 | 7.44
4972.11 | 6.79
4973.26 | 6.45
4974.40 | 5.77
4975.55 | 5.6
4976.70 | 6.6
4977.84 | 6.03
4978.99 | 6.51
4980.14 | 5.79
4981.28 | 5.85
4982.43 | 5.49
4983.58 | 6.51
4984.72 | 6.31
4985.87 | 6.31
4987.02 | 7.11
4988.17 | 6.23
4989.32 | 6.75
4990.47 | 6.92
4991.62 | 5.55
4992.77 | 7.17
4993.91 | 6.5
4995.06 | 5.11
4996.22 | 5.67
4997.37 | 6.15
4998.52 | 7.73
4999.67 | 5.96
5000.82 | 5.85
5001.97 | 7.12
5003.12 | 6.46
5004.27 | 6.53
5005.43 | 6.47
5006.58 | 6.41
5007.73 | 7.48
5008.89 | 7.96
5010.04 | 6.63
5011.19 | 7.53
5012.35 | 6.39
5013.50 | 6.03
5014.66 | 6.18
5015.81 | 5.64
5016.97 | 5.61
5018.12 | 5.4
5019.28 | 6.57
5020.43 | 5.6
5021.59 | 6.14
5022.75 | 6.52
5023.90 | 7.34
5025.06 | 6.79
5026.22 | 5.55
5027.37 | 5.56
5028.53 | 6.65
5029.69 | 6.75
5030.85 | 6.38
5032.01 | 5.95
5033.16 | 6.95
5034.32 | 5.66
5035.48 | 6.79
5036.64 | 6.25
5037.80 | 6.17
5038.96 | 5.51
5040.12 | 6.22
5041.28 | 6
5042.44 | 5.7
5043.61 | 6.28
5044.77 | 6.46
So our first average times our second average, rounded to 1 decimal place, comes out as 38.6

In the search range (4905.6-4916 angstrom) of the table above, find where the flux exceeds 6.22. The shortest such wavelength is 4906.15 angstrom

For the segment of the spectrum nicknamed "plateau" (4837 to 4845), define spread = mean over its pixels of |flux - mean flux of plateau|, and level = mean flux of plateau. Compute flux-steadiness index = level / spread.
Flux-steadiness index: 21.4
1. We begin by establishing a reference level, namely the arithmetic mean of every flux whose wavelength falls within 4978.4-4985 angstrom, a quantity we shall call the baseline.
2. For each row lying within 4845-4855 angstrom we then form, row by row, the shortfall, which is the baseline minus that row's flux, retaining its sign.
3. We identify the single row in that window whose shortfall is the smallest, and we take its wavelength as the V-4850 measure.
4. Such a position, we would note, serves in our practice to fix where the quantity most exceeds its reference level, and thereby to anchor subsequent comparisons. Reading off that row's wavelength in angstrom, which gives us 4854.46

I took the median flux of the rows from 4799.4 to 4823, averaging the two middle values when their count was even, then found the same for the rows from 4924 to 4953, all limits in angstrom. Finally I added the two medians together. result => 13.5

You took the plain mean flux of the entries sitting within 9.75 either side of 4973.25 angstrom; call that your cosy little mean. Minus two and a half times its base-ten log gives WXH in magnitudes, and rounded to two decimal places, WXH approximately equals -2.01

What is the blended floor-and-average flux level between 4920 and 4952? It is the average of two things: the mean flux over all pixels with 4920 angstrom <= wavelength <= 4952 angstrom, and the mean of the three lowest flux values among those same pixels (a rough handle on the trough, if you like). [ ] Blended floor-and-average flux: 6.1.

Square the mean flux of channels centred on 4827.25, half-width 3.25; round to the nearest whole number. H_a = 43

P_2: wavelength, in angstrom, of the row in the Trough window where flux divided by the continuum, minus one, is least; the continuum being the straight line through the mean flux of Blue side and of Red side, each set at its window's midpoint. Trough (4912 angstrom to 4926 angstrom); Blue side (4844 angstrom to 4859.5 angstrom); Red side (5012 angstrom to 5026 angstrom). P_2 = 4925.40 angstrom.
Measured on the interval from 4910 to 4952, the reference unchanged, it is 4925.40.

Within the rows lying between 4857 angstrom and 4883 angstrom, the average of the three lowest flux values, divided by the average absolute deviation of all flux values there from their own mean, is 9.7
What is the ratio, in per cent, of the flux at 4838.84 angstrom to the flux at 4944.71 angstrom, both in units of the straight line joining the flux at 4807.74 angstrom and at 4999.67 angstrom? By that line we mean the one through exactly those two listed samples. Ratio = 87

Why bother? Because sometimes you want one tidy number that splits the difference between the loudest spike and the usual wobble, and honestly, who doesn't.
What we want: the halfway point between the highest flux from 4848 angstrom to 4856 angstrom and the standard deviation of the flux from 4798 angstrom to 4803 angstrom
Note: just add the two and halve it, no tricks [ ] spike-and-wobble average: 4.3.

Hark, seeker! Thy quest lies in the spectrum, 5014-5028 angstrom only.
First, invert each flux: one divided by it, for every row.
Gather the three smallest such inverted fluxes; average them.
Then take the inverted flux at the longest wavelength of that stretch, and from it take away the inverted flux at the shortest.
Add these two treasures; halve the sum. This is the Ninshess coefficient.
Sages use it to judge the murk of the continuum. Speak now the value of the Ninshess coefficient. 0.082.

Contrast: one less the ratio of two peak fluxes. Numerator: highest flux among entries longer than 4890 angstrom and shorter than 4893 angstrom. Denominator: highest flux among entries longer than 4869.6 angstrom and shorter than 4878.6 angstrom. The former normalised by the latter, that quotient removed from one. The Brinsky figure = 0.058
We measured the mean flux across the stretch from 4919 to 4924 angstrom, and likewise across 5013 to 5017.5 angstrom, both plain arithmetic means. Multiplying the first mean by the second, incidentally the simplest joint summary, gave 35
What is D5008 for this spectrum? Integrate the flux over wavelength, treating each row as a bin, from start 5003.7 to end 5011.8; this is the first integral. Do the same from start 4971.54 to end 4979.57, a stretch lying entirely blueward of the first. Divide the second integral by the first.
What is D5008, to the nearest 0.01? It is 0.89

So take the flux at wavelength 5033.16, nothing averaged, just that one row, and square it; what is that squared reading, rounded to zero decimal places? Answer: 48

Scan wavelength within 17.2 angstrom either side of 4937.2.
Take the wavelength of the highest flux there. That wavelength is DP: 4945.85 angstrom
